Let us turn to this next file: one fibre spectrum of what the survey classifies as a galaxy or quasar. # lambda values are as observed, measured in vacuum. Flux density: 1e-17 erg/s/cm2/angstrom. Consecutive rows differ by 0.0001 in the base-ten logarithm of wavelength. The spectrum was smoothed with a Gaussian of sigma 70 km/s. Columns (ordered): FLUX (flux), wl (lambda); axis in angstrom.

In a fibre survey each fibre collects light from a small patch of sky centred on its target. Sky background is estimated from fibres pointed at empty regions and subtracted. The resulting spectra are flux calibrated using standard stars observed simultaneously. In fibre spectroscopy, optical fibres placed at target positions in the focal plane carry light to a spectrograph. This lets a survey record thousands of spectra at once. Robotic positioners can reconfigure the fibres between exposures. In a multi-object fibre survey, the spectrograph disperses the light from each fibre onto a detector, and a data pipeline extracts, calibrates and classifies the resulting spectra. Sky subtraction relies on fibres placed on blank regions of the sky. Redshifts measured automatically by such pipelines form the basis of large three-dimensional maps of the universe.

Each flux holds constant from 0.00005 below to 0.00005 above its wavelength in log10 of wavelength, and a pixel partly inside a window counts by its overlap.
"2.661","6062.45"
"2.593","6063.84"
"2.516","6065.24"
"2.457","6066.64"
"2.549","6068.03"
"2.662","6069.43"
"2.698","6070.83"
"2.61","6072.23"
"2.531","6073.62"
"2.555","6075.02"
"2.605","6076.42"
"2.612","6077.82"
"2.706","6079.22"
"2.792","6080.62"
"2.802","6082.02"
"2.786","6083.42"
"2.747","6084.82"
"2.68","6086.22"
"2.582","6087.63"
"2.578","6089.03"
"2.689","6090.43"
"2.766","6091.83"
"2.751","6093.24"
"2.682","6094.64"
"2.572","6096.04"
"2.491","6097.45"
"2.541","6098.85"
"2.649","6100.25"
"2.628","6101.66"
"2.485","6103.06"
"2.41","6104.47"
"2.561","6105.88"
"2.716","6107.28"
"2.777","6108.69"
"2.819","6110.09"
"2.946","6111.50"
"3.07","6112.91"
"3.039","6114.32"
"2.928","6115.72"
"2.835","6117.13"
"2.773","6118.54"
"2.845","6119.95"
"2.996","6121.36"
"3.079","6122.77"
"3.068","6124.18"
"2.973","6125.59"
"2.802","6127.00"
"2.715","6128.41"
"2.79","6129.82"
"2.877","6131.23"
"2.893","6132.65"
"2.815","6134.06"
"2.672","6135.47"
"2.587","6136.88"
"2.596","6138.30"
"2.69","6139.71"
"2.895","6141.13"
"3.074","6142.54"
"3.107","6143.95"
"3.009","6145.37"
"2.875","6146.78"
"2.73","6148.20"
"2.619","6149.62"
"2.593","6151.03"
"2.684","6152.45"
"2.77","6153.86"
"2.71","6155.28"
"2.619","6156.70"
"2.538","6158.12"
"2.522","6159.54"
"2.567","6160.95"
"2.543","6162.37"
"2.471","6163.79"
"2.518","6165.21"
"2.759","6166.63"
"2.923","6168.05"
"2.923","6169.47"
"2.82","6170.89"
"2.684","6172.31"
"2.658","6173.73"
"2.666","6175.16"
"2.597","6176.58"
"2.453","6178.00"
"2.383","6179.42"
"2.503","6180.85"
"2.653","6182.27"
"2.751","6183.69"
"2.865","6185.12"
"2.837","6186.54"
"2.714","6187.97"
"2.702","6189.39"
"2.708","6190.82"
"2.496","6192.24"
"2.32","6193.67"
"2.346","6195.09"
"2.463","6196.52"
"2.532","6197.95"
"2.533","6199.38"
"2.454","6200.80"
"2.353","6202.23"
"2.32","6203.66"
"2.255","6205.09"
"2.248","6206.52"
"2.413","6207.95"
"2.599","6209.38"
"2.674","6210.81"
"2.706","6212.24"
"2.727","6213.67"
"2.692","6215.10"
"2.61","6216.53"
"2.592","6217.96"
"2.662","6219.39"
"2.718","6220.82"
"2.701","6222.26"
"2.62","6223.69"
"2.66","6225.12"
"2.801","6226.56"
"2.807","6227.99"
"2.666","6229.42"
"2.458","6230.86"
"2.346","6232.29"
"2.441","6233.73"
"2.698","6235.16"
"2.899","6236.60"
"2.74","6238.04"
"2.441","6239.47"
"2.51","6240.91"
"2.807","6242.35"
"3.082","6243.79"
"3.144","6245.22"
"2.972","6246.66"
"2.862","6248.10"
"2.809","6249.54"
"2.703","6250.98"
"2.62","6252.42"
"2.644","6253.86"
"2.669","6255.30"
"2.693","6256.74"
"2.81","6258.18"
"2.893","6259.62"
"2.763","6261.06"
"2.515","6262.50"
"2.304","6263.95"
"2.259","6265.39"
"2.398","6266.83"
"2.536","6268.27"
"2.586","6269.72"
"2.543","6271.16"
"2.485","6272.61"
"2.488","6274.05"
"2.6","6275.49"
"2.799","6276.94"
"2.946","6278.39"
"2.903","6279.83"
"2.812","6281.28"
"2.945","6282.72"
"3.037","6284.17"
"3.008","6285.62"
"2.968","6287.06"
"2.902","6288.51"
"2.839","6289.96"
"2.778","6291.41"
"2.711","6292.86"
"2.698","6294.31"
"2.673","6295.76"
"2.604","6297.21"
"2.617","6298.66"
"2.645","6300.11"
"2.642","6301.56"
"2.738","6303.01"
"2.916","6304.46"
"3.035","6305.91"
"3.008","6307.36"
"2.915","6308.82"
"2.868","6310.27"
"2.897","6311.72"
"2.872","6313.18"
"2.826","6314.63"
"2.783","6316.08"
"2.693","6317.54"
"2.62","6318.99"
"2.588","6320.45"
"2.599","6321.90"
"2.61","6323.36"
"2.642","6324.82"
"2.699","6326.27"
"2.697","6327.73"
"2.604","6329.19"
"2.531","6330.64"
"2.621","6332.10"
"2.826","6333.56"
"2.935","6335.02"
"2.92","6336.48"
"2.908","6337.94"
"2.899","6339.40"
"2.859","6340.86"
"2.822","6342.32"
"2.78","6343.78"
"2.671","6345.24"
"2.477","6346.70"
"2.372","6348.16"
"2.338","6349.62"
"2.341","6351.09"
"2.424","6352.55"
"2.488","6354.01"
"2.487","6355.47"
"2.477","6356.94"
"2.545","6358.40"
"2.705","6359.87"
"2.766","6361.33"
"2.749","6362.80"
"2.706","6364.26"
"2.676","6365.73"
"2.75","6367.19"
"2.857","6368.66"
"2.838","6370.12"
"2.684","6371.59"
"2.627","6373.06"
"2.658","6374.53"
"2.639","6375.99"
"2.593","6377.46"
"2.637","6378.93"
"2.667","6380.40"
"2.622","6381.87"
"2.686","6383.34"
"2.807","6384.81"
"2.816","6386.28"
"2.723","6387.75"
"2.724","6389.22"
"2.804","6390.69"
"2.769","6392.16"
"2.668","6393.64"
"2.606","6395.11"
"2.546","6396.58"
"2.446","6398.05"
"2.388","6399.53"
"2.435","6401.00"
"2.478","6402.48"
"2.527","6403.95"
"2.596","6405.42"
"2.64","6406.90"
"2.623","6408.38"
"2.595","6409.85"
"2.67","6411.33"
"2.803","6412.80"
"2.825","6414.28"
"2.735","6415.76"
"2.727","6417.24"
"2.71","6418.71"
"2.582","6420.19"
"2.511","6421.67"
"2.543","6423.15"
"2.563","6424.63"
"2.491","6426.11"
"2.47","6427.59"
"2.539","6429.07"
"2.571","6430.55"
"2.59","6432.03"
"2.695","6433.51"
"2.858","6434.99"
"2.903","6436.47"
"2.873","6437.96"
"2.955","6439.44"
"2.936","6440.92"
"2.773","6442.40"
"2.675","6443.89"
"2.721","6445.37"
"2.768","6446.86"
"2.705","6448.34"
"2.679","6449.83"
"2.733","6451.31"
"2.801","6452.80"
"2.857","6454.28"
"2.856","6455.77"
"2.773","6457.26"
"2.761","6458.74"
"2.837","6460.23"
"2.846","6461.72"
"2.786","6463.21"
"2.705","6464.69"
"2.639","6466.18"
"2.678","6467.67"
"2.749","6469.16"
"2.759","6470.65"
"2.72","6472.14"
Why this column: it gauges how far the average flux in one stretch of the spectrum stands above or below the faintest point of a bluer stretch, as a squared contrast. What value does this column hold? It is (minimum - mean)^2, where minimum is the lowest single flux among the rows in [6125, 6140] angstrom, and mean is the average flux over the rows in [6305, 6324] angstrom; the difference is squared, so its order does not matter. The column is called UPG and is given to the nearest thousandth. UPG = 0.043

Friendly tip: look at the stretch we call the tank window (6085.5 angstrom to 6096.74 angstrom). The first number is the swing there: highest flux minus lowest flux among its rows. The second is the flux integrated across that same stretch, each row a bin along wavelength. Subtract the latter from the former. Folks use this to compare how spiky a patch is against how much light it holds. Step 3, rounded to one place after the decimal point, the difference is -29.7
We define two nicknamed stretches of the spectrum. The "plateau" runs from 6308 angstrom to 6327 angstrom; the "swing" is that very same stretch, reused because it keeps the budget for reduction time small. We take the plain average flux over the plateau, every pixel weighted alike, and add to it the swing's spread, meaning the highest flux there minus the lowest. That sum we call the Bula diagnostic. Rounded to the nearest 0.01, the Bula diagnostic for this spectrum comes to 3.07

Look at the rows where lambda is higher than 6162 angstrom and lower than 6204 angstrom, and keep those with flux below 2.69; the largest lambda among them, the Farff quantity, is 6203.66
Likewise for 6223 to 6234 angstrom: 6233.73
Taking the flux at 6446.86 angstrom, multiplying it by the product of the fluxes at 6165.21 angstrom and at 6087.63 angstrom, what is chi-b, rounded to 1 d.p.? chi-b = 18.0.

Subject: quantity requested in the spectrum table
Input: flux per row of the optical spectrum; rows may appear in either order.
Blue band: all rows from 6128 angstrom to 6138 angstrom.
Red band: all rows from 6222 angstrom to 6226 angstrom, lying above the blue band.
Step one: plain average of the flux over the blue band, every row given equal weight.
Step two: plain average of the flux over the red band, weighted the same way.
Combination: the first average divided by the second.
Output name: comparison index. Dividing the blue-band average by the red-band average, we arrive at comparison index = 1.04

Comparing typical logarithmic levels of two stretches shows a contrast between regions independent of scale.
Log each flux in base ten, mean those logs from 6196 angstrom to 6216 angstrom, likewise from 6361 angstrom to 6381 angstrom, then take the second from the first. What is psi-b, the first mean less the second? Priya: -0.035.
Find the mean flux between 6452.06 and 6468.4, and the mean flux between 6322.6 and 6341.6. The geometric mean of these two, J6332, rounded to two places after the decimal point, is 2.76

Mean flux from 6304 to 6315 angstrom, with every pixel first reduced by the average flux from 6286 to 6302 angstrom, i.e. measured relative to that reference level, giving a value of 0.18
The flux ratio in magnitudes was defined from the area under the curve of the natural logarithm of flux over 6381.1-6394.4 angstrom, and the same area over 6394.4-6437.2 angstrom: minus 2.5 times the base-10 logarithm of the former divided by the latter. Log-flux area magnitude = 1.2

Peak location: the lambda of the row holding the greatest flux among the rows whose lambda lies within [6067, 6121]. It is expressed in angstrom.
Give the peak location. 6112.91 angstrom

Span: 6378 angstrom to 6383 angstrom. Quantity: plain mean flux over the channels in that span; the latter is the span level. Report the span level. 2.64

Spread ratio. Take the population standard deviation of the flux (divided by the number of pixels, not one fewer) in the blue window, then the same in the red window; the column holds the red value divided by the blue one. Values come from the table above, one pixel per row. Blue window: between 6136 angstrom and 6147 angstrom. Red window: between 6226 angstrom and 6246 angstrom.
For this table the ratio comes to 1.2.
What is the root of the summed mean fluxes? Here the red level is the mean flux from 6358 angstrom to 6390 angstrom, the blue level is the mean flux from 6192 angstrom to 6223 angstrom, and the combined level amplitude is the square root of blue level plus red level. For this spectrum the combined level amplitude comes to 2.29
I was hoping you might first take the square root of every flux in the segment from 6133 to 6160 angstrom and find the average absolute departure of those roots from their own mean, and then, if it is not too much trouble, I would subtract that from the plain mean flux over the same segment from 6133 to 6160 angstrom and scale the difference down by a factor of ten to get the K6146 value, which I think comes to 0.270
